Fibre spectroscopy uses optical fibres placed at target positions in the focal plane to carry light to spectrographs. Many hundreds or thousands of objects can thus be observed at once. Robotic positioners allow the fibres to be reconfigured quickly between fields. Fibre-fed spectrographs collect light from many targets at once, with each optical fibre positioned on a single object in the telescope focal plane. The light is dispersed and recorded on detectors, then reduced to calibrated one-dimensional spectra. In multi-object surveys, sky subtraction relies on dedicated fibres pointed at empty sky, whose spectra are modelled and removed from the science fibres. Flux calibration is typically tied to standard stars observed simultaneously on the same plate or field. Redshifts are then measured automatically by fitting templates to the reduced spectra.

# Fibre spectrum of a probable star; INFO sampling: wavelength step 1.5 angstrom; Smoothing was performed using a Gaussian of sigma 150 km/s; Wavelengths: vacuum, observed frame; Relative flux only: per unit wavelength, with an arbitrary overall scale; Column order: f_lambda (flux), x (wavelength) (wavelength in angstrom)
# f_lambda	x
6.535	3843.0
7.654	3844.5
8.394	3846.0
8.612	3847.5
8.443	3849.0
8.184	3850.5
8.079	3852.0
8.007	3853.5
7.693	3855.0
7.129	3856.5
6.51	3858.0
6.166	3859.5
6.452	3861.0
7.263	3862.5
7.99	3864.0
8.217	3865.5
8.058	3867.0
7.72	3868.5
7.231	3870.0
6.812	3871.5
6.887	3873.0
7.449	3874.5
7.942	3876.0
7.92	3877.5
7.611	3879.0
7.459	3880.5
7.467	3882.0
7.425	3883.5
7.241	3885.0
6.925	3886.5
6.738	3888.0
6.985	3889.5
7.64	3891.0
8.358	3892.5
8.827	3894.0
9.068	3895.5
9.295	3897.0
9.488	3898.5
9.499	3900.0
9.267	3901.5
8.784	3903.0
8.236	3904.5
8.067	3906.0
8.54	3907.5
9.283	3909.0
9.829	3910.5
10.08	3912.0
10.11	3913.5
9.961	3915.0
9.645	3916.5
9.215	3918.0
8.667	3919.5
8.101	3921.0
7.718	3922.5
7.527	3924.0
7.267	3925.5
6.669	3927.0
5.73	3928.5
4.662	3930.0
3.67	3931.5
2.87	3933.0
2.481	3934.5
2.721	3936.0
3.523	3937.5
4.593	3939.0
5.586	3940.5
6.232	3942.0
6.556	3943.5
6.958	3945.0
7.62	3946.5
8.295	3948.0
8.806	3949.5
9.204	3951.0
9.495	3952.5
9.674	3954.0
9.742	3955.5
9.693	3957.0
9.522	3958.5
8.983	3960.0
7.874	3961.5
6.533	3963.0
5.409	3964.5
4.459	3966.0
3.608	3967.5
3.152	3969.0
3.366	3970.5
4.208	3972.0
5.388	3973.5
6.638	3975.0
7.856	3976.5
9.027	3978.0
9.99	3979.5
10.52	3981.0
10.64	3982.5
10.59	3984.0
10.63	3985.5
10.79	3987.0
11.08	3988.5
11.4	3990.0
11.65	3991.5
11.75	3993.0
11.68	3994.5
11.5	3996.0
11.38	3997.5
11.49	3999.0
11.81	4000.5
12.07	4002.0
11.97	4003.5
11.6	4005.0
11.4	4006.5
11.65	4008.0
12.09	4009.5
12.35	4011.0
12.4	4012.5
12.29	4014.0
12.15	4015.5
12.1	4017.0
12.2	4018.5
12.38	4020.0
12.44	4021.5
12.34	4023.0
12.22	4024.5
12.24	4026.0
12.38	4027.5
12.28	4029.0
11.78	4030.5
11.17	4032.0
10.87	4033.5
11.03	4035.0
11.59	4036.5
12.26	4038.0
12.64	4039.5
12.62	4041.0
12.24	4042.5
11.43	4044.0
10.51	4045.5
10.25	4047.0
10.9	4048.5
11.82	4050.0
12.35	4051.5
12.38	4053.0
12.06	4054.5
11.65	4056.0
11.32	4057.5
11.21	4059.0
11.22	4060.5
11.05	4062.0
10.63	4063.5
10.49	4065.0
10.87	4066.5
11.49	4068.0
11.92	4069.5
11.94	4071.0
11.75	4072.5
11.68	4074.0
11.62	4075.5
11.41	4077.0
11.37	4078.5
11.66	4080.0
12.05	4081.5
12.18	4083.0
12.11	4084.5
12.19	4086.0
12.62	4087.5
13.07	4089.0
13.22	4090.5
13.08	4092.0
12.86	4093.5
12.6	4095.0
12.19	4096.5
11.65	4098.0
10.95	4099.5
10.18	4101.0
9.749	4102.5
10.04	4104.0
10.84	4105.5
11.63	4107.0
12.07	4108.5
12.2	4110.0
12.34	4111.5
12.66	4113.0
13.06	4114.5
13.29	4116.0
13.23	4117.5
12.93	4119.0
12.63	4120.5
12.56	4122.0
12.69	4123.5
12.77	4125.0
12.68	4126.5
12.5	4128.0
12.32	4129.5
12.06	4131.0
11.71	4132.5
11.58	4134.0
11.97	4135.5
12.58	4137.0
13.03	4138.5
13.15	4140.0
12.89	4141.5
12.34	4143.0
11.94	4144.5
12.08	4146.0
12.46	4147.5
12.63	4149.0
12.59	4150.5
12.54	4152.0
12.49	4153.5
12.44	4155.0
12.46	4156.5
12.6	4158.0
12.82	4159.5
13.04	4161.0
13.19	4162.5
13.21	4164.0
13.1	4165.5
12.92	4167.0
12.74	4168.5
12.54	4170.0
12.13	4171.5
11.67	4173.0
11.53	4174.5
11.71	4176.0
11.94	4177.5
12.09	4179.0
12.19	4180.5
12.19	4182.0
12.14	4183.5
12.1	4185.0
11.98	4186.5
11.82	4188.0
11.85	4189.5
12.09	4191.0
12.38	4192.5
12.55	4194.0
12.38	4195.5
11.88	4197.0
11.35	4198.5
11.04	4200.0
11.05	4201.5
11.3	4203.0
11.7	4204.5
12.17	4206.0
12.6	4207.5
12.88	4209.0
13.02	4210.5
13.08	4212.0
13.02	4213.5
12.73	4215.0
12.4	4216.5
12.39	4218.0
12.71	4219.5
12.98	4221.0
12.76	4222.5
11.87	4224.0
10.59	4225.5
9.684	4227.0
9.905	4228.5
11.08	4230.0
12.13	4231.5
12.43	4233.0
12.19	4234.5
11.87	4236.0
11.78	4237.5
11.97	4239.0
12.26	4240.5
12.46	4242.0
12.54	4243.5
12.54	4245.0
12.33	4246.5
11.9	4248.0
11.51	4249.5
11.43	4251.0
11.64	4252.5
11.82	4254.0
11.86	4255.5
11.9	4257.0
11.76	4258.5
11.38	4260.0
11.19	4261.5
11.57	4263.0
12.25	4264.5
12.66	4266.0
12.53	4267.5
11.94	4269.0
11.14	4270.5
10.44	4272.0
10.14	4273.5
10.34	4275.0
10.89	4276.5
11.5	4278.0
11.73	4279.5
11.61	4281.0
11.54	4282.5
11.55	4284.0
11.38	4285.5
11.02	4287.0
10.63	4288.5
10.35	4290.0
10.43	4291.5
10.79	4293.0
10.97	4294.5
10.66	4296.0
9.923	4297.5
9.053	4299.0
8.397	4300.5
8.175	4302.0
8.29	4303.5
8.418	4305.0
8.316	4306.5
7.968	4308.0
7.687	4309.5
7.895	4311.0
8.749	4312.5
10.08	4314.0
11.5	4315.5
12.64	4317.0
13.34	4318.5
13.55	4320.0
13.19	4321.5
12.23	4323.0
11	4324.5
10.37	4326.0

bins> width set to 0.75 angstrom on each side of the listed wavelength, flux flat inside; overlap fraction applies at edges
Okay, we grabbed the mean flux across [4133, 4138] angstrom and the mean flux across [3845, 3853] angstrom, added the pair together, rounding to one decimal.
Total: 20.4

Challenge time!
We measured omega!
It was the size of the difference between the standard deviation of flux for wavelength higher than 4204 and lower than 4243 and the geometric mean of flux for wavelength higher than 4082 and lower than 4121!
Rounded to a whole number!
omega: 11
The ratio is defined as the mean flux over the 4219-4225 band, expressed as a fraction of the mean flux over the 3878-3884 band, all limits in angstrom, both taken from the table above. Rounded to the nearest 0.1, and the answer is 1.7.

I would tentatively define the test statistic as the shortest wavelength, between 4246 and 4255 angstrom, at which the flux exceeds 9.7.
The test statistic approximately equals 4246.5 angstrom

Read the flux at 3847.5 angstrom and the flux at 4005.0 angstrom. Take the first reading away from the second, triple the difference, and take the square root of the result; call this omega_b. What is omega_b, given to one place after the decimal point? 3.0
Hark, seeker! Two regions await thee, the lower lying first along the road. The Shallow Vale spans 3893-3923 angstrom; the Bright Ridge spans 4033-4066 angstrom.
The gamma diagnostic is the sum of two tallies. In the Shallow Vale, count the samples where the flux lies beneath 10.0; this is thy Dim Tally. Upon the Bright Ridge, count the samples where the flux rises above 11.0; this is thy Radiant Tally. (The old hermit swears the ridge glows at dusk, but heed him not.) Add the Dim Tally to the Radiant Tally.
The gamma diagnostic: 34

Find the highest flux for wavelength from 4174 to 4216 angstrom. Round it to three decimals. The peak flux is 13.080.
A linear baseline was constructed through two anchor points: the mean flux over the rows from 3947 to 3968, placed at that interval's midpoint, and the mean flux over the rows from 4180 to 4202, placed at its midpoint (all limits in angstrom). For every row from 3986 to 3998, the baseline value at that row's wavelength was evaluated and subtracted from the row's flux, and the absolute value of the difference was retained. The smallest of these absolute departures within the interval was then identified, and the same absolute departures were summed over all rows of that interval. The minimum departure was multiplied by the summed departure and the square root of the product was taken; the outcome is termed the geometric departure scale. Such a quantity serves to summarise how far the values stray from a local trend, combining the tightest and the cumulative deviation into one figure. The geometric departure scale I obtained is 7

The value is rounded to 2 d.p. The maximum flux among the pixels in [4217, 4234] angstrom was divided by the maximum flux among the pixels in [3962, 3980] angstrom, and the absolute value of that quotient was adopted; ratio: 1.30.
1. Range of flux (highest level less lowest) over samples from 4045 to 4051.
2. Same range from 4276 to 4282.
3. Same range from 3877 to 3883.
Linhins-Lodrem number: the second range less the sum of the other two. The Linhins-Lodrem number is -1.2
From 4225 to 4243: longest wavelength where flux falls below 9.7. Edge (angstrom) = 4227.0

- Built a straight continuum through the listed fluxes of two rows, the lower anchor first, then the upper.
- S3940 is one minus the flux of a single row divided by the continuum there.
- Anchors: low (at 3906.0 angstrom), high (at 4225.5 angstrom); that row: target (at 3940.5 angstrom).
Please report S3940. 0.33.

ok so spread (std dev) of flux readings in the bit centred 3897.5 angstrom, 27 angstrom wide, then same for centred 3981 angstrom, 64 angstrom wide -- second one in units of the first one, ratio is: 2.8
